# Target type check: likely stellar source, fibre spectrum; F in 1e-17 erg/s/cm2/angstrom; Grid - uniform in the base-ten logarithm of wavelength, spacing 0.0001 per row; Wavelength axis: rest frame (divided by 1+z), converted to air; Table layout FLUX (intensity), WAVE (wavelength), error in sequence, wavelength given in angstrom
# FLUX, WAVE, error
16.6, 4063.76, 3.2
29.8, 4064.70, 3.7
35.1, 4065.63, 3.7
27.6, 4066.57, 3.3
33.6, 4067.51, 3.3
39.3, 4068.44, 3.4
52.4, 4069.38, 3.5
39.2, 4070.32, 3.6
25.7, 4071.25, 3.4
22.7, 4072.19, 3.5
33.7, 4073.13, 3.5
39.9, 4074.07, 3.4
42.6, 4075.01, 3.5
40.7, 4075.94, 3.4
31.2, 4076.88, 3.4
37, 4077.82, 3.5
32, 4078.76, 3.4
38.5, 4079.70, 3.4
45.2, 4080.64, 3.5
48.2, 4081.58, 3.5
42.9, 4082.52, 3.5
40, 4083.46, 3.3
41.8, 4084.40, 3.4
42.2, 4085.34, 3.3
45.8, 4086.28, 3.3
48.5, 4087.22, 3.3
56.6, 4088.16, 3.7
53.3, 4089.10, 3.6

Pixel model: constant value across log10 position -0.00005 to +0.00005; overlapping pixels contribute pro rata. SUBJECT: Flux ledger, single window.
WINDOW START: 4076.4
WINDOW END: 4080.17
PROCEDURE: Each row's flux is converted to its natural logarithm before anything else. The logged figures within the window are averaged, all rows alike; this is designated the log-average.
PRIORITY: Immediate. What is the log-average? 3.54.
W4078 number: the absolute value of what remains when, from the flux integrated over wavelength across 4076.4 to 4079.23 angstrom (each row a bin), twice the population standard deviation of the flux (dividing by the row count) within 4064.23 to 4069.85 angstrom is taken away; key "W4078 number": 78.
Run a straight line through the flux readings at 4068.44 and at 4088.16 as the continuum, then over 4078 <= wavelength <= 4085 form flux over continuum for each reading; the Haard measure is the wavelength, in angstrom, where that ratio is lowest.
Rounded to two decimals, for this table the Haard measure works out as 4078.76 angstrom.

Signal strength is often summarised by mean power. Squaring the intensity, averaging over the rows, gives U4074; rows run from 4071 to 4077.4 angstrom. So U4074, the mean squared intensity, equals 1193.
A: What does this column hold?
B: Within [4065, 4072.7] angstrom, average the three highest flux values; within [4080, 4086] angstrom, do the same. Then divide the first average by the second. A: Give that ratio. 0.96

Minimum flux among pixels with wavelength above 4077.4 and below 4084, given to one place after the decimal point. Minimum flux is 32.0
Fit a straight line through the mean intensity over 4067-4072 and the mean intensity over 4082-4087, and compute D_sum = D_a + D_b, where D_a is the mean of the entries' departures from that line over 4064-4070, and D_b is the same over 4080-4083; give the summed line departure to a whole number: 3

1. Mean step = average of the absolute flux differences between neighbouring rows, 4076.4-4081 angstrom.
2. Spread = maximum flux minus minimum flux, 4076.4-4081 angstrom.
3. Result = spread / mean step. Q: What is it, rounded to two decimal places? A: 2.33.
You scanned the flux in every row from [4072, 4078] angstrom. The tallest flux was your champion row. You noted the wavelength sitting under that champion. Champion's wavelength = 4075.01 angstrom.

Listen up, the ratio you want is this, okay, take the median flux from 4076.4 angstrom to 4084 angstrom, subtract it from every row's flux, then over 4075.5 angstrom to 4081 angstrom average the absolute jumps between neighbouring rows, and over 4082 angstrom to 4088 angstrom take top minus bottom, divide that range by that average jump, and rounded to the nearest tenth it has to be 1.3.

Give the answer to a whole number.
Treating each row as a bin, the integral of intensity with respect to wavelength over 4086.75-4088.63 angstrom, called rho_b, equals 99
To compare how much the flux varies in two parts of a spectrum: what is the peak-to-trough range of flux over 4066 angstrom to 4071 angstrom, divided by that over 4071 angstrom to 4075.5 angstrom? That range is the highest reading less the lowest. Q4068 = 1.2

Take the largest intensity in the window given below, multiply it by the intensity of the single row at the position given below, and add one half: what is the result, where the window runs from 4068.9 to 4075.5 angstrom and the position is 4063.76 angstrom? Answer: 870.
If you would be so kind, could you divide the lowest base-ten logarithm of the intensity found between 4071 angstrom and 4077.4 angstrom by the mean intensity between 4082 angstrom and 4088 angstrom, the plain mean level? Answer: 0.031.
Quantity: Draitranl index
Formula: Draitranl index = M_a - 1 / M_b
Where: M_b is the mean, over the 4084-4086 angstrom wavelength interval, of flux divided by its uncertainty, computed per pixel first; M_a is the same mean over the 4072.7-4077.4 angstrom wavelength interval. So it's 10.9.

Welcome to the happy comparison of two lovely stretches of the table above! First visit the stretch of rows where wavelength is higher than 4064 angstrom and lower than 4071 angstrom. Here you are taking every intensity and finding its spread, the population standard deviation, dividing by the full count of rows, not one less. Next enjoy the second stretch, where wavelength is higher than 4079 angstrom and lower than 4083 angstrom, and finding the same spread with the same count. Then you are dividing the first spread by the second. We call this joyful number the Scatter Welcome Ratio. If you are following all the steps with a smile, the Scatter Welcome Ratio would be 2.1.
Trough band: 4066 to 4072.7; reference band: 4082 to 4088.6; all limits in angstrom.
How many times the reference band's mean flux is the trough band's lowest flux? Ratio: 0.500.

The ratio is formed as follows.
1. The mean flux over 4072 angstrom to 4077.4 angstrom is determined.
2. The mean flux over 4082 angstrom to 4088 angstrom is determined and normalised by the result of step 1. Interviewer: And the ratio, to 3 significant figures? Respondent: 1.24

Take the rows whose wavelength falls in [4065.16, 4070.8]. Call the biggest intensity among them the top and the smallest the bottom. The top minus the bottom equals 24.8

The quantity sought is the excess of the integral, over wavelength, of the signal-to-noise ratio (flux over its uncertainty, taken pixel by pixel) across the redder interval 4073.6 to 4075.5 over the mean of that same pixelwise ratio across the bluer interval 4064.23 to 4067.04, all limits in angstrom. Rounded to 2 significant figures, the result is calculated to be 14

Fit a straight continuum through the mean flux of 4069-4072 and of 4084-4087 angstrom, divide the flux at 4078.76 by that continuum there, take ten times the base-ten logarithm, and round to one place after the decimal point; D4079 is -1.1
